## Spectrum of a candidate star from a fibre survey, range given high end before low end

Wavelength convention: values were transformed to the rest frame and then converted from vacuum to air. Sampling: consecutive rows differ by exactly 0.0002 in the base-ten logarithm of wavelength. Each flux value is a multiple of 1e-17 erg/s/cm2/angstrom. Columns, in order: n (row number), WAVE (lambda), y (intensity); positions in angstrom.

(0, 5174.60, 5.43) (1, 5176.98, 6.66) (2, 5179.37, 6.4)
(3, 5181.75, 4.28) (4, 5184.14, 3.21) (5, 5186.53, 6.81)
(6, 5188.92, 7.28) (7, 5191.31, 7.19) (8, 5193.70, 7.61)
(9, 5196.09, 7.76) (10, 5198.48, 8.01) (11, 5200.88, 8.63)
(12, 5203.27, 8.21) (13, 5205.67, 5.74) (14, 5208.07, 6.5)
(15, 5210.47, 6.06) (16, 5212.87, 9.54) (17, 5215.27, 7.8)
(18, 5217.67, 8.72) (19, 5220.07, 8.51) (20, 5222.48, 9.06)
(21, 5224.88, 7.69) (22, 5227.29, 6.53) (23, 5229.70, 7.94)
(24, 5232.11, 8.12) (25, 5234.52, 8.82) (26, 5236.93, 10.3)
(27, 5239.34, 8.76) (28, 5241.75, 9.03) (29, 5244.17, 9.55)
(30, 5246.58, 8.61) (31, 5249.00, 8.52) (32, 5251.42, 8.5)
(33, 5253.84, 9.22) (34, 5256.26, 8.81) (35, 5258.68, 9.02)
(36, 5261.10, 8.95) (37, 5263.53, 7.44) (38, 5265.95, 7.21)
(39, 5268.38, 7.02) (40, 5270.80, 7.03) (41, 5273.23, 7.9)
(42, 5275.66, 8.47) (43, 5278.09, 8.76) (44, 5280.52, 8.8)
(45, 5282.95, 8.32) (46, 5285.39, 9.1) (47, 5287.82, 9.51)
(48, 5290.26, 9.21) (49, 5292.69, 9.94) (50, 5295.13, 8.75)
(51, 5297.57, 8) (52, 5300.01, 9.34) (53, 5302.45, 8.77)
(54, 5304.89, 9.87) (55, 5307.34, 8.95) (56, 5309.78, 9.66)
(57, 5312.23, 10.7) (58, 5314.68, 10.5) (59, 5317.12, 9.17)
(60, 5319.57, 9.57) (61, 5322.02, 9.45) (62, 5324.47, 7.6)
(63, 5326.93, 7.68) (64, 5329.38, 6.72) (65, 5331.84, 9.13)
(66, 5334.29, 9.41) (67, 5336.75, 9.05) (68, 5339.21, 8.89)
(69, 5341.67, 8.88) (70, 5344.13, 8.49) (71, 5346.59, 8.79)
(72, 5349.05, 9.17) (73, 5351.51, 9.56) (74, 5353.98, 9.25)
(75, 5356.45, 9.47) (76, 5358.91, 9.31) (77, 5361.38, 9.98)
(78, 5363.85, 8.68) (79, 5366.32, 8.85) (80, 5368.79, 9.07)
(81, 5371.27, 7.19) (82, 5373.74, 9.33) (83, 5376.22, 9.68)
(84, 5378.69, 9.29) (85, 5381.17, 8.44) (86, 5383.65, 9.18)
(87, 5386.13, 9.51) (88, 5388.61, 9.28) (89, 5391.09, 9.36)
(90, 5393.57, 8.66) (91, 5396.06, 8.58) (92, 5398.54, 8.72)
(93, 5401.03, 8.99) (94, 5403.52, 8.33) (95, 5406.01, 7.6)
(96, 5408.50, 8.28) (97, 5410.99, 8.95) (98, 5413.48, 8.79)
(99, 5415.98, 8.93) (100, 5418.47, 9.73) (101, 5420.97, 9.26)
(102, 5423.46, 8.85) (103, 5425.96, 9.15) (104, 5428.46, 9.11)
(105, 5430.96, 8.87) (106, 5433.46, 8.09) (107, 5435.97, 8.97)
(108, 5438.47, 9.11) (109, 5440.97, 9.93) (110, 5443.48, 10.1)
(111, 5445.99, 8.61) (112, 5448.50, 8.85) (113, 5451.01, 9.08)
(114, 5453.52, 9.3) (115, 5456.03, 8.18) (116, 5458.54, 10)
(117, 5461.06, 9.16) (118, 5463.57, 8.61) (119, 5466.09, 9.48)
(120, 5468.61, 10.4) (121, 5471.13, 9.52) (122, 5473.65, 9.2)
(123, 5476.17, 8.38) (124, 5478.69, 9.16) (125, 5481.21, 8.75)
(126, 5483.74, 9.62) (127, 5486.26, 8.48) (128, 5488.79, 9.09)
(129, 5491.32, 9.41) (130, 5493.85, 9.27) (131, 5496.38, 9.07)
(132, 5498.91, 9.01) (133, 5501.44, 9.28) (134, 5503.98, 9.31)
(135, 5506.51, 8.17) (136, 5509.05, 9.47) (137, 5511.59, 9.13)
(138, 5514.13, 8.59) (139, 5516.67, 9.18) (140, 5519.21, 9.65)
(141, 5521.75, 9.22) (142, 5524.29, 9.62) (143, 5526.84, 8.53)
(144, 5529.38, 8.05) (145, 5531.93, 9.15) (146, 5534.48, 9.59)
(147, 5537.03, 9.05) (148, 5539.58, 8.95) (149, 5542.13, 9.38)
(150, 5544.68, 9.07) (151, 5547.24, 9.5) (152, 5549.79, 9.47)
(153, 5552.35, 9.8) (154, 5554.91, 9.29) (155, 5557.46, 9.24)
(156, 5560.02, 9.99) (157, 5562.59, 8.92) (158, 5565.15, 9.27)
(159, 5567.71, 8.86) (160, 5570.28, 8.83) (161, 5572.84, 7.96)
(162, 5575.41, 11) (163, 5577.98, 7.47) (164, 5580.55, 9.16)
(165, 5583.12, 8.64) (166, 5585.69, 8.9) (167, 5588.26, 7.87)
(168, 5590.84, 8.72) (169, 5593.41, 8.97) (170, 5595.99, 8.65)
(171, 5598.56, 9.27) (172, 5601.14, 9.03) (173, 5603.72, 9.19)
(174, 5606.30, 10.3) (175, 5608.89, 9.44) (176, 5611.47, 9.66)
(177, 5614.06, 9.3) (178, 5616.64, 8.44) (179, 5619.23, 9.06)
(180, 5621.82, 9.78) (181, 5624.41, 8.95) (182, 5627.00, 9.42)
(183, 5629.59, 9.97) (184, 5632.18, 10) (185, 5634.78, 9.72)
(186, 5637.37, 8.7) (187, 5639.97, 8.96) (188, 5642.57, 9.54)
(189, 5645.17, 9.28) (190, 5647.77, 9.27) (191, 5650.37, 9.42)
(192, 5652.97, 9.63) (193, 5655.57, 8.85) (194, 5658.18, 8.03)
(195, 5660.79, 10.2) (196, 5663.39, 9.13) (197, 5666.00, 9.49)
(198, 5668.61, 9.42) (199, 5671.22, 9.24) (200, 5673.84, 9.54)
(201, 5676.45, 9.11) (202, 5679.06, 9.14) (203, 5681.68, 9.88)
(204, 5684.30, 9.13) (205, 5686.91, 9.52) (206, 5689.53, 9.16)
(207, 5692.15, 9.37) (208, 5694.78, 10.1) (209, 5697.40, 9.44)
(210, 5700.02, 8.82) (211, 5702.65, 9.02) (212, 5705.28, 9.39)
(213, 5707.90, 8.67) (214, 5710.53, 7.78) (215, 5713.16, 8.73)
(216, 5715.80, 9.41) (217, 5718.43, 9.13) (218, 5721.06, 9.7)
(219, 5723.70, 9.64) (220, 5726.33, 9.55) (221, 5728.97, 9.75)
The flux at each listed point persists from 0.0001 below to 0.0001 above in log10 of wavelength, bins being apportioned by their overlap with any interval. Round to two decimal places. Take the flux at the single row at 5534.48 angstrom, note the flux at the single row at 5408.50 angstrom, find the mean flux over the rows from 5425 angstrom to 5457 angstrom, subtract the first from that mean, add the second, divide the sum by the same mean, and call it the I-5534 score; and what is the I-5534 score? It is 0.85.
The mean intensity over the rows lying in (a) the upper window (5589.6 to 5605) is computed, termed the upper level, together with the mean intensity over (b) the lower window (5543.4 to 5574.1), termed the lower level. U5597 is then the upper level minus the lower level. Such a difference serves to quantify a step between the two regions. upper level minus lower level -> -0.21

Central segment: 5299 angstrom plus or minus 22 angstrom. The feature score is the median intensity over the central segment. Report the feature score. 9.19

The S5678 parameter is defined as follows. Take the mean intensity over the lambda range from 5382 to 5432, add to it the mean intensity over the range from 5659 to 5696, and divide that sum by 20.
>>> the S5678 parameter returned 0.92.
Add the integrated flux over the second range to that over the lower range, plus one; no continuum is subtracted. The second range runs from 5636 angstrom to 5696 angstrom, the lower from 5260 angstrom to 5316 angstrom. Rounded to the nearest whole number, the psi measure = 1052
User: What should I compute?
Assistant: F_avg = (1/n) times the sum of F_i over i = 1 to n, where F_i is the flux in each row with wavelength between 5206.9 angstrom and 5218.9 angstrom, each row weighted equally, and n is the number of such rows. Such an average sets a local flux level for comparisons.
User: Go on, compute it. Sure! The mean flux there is 7.7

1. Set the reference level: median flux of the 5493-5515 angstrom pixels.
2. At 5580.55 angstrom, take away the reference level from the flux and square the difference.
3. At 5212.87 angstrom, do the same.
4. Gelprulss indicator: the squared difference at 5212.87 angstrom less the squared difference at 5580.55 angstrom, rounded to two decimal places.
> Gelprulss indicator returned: 0.17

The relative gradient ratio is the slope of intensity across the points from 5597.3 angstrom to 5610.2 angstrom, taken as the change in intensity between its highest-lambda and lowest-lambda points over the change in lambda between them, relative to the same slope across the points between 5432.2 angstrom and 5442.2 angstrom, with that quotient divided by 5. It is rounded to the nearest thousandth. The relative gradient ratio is 0.013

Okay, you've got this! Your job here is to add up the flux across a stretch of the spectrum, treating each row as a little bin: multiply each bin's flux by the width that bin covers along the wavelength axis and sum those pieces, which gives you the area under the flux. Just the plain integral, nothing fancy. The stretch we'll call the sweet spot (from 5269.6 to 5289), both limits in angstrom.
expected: 165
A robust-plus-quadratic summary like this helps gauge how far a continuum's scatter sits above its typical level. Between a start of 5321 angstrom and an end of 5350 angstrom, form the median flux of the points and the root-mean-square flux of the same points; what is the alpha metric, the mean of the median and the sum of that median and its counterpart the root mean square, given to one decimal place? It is 13.2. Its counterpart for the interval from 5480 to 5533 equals 13.7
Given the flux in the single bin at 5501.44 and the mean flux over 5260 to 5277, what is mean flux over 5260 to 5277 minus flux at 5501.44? -1.6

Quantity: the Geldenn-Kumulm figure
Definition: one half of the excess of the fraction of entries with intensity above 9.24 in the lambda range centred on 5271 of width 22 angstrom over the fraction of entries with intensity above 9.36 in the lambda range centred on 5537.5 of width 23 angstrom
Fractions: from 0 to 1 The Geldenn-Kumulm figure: -0.17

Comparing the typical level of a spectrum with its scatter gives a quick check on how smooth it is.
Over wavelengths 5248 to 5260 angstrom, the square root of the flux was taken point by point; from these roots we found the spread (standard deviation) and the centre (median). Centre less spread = 2.92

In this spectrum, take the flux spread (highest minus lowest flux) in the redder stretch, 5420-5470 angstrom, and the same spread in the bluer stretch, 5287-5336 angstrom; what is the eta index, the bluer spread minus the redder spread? 1.7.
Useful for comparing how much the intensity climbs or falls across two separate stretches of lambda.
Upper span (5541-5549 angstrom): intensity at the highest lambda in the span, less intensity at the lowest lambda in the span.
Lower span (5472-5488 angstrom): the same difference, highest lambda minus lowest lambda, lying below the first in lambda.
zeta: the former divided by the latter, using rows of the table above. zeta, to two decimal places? -0.17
